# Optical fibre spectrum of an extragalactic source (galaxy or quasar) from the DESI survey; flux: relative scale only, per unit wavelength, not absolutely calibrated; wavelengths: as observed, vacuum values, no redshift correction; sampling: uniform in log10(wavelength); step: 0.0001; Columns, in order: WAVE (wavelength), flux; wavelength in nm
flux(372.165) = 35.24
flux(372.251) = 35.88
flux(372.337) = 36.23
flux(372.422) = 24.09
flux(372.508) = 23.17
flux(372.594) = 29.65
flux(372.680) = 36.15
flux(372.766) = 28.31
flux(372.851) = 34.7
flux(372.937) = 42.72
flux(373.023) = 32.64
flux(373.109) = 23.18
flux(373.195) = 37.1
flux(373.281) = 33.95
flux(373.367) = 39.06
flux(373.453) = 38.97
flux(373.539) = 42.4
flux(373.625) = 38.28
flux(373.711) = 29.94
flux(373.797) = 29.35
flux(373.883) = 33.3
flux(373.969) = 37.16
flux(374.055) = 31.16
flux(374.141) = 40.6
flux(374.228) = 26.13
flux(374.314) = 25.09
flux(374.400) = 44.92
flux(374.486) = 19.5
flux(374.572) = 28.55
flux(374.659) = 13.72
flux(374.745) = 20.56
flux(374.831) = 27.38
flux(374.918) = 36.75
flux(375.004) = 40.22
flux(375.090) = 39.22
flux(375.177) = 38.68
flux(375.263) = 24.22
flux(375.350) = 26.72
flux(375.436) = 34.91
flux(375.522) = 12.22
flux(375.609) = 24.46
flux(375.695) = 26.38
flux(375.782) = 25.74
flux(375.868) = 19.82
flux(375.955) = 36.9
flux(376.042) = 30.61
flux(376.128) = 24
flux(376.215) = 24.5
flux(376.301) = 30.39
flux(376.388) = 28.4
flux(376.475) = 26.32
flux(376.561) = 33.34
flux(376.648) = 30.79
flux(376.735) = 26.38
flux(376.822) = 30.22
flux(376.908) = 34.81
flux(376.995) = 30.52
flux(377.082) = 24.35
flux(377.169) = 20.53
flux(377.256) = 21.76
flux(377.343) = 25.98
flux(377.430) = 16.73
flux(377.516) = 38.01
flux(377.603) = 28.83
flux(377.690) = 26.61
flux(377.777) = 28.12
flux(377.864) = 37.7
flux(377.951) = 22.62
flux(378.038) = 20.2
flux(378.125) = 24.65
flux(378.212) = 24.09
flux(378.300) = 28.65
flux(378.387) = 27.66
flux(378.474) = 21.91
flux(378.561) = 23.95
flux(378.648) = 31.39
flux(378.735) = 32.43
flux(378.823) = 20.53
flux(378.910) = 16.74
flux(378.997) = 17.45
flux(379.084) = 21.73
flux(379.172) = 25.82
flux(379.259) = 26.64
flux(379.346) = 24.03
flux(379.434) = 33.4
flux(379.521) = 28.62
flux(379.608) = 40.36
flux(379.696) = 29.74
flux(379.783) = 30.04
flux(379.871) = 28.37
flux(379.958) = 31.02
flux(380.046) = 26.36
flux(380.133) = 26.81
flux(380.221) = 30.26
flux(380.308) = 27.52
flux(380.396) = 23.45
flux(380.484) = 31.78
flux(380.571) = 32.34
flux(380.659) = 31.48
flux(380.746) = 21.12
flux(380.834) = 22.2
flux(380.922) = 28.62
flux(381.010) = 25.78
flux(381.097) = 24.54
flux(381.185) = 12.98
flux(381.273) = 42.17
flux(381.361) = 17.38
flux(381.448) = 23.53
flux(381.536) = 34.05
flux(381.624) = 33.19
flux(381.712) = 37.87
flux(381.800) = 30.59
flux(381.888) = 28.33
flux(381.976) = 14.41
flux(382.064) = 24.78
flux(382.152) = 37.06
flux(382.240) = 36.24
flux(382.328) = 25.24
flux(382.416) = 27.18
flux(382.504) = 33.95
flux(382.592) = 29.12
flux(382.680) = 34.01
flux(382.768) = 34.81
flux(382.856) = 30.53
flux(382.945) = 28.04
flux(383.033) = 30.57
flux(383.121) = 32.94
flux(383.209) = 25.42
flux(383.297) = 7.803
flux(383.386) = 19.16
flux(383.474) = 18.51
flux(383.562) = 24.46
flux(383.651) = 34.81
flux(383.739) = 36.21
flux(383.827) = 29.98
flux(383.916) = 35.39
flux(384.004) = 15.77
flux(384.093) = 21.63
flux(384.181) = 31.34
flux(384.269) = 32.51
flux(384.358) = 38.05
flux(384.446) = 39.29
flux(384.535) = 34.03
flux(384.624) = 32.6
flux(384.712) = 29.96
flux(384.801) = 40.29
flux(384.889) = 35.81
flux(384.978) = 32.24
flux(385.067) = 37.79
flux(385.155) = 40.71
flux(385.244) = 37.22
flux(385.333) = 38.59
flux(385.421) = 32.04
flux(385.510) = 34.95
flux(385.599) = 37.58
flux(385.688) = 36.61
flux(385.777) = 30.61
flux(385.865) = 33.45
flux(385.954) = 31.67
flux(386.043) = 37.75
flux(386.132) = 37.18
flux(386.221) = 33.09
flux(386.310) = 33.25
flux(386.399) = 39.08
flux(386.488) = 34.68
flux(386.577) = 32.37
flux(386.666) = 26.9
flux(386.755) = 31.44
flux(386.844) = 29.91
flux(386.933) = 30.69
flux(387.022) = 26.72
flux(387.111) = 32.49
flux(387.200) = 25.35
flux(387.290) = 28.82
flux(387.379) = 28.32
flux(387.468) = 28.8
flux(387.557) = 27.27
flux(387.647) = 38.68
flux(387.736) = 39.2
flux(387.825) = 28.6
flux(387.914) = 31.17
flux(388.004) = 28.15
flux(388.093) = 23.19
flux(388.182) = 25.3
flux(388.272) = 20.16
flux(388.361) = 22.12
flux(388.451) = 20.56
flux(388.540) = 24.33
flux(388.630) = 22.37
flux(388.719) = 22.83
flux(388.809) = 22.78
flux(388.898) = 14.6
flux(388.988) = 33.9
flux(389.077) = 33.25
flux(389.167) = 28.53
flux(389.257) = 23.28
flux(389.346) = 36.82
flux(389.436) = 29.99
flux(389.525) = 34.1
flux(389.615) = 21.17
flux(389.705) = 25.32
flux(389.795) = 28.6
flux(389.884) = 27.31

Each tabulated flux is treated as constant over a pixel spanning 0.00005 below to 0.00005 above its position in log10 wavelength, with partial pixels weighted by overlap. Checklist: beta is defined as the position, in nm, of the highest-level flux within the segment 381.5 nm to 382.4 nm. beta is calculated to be 381.712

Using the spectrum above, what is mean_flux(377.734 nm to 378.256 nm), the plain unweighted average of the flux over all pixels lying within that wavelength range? 26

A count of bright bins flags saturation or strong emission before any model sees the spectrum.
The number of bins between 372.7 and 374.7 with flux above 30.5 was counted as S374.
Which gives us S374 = 14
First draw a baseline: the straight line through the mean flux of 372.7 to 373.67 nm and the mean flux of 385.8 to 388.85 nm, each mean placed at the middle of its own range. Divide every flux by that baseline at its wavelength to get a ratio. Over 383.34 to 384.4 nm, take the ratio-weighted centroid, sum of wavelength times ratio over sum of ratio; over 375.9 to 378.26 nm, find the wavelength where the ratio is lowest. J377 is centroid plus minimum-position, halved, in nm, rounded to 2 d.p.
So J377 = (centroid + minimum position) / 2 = 380.67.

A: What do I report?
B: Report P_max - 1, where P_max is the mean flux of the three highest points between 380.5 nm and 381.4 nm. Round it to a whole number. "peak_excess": 34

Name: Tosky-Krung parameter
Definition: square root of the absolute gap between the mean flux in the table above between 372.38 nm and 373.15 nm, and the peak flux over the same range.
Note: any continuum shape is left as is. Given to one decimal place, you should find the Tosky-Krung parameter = 3.5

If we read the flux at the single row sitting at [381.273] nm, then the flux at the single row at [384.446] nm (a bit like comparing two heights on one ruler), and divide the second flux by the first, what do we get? 0.93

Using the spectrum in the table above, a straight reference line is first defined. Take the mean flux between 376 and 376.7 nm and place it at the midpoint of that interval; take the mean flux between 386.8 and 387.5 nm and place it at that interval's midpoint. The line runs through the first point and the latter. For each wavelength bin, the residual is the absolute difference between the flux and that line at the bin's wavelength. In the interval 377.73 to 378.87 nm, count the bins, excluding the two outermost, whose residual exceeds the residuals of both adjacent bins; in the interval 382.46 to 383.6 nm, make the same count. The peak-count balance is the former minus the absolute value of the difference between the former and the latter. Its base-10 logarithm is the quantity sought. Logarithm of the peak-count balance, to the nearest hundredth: 0.60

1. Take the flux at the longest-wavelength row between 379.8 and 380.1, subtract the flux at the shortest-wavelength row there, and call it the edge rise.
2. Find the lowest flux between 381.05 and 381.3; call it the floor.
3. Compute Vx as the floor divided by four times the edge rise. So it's -1.6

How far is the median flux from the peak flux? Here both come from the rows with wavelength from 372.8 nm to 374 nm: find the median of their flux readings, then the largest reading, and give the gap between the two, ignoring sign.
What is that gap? 6.8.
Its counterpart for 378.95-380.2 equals 12.8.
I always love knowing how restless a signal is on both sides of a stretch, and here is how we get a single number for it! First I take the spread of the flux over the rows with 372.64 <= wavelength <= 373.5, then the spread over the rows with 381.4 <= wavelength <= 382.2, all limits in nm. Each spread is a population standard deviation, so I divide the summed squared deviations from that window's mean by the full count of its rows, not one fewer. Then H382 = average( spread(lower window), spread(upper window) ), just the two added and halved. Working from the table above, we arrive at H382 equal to 6.22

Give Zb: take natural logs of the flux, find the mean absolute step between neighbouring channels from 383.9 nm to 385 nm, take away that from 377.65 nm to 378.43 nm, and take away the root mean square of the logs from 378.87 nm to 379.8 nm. -3.23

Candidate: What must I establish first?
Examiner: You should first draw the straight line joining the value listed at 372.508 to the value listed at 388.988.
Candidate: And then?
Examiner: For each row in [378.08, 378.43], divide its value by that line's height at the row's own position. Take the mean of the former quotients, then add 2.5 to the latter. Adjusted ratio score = 3.5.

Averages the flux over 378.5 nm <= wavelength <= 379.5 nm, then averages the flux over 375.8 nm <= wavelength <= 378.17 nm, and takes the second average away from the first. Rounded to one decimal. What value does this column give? -2.6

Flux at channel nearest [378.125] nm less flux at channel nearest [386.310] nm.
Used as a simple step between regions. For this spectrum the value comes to -9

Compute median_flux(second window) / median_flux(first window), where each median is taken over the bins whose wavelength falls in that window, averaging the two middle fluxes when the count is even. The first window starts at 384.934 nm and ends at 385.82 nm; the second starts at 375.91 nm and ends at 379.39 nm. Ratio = 0.71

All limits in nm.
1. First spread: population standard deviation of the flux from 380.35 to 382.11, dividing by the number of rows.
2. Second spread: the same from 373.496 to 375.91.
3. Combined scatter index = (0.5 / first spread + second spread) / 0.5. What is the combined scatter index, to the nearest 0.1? 17.0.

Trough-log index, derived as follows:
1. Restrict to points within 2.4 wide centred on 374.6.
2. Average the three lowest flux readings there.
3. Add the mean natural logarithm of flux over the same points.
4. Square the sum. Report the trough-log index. 343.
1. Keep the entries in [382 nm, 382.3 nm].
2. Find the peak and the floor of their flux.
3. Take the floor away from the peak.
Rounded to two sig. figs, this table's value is 12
